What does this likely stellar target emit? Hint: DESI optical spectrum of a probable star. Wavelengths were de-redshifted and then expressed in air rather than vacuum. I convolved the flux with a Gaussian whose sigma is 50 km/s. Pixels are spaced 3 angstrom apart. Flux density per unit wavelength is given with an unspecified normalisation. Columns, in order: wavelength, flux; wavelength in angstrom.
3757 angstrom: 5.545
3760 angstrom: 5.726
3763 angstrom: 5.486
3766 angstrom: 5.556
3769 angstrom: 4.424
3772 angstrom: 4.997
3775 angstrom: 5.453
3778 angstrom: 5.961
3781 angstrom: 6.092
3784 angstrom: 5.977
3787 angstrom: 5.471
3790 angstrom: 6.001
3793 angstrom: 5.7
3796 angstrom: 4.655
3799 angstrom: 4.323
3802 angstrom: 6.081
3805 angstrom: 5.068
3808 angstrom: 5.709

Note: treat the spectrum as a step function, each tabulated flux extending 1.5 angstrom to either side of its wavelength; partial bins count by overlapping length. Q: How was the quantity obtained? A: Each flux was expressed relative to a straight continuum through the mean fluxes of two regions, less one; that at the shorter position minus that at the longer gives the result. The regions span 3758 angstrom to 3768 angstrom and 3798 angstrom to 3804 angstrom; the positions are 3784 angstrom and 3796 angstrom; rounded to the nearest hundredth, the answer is 0.23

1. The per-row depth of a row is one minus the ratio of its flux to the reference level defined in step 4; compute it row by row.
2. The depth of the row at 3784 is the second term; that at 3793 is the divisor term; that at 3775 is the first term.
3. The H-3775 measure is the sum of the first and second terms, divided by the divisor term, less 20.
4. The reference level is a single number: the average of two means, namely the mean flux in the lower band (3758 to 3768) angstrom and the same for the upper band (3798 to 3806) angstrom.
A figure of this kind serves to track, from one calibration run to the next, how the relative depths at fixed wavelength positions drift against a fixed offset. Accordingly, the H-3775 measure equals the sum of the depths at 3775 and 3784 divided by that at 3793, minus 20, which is -17.9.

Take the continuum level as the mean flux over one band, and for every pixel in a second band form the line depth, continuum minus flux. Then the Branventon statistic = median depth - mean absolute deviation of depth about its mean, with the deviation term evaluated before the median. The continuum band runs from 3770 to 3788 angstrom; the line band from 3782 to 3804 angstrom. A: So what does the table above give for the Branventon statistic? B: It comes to -0.6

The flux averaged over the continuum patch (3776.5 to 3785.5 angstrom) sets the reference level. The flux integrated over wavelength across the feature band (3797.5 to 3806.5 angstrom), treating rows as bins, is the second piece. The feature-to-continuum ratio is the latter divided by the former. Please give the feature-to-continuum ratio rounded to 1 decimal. 7.7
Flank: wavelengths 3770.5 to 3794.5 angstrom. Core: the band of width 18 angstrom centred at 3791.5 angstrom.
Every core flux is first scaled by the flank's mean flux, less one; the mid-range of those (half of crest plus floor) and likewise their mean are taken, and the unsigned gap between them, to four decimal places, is 0.0337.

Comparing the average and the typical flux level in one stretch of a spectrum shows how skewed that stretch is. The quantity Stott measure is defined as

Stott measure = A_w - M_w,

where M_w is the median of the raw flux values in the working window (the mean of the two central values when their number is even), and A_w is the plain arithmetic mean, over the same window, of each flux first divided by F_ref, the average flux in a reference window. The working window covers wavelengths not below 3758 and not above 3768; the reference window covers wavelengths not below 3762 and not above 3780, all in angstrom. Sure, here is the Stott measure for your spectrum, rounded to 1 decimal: -4.5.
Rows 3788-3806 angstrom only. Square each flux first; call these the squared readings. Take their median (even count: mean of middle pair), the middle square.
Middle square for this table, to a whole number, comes 29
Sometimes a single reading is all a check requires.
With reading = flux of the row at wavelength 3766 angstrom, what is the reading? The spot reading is 5.556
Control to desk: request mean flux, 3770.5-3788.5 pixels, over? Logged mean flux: 5.7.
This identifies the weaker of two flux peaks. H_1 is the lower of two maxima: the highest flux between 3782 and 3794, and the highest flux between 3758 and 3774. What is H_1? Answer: 5.73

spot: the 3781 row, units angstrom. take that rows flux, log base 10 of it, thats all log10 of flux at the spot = 0.785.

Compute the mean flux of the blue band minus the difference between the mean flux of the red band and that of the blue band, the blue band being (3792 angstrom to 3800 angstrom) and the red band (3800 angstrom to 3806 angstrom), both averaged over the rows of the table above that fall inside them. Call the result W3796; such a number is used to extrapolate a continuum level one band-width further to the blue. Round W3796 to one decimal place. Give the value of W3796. 4.2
